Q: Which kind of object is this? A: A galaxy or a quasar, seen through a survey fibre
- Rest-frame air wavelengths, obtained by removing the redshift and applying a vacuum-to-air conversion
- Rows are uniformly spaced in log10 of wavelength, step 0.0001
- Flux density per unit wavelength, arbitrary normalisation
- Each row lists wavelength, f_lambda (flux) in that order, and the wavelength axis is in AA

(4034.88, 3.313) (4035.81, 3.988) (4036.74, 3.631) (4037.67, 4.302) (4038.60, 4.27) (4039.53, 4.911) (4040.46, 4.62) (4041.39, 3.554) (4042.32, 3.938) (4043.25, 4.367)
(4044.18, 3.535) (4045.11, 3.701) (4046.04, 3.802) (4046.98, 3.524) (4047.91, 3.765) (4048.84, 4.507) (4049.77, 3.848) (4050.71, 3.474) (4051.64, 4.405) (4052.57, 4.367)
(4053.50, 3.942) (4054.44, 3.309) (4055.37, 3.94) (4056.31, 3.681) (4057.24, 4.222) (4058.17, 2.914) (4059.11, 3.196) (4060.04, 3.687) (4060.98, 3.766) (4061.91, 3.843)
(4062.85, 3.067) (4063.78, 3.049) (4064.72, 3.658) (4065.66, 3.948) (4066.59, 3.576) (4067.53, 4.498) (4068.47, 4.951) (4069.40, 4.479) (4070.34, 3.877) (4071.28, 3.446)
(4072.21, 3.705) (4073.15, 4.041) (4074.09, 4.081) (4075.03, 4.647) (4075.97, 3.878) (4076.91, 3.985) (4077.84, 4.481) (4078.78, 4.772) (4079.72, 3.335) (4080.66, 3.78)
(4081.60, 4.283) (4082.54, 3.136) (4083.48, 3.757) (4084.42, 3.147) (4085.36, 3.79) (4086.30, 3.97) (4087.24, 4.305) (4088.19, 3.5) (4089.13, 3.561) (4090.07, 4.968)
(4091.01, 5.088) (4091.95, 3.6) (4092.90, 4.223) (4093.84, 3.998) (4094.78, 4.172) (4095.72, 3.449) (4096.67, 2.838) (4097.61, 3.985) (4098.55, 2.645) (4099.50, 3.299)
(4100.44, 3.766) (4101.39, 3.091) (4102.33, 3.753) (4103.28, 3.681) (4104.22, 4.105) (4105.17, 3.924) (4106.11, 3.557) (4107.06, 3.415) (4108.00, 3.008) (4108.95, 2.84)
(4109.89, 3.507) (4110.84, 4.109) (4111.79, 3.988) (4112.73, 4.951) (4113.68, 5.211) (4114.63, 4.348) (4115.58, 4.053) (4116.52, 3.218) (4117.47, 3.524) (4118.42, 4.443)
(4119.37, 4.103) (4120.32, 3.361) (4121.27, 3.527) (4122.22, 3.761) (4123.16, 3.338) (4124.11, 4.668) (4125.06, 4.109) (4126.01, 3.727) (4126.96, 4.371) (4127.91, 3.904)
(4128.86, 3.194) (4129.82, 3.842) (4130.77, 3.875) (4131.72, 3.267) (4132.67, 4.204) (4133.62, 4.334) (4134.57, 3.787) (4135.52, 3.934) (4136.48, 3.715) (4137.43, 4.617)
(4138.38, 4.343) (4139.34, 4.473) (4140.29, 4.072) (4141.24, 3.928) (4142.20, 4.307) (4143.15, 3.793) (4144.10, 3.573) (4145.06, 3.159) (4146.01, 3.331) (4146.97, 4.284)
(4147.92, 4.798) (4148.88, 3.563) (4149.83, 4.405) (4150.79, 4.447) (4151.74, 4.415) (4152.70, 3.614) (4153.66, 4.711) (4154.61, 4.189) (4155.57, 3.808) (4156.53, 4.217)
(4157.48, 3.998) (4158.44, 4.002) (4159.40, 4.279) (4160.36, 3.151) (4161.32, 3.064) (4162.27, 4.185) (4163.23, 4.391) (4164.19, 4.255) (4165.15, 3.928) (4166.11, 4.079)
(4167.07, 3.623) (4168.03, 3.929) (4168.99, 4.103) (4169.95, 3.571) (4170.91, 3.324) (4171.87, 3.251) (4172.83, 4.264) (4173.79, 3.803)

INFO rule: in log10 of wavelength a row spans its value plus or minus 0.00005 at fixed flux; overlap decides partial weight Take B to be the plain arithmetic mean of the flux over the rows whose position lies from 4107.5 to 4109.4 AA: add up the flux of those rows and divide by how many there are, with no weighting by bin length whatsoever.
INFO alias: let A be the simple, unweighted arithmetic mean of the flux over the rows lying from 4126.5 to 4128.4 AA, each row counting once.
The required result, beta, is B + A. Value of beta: 7.1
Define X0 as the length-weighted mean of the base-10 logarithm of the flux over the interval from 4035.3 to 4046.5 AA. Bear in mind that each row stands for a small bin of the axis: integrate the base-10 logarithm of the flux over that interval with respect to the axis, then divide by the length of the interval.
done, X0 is 0.605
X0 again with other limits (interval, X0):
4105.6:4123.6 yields 0.575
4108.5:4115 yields 0.609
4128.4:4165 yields 0.598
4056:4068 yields 0.556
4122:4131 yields 0.587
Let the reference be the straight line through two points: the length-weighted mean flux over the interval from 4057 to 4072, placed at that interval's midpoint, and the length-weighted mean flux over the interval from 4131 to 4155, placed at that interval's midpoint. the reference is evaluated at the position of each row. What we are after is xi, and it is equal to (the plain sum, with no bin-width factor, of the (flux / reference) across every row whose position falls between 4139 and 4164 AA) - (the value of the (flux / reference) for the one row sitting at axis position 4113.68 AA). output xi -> 24.2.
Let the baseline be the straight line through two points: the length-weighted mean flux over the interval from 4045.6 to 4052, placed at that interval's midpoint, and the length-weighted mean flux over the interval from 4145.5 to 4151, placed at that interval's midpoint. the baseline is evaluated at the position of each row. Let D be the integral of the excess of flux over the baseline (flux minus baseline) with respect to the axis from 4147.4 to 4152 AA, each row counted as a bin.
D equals 0.9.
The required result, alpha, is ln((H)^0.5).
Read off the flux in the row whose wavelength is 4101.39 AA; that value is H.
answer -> 0.56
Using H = 3.091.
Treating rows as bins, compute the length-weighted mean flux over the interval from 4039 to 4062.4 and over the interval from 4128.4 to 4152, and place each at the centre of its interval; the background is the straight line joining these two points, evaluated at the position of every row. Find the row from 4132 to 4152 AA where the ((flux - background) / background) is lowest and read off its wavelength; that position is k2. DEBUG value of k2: 4145.06 AA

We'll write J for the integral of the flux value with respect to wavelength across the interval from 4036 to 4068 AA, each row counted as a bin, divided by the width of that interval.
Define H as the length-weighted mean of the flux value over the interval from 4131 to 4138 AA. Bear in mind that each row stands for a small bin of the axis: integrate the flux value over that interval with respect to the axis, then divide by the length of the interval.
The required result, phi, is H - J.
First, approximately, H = 3.98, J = 3.85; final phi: 0.14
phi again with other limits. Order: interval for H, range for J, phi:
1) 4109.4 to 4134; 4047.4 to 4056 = 0.01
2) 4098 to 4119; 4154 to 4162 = -0.12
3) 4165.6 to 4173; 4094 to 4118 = 0.04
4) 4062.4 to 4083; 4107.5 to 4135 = 0.06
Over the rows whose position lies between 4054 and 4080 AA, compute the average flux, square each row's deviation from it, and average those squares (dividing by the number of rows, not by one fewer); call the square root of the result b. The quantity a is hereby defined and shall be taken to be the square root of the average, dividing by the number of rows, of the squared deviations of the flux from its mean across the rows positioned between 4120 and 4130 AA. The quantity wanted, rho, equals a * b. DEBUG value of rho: 0.225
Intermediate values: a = 0.431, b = 0.52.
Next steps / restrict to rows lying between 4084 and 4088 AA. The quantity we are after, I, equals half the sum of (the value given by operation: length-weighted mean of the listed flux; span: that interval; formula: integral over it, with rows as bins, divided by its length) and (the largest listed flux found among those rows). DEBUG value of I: 4.0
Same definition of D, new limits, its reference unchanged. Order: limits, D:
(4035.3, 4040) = 1.6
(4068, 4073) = 0.7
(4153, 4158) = 0.1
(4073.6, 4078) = 1.1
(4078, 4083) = -0.3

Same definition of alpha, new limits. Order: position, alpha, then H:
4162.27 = 0.72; 4.185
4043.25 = 0.74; 4.367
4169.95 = 0.64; 3.571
